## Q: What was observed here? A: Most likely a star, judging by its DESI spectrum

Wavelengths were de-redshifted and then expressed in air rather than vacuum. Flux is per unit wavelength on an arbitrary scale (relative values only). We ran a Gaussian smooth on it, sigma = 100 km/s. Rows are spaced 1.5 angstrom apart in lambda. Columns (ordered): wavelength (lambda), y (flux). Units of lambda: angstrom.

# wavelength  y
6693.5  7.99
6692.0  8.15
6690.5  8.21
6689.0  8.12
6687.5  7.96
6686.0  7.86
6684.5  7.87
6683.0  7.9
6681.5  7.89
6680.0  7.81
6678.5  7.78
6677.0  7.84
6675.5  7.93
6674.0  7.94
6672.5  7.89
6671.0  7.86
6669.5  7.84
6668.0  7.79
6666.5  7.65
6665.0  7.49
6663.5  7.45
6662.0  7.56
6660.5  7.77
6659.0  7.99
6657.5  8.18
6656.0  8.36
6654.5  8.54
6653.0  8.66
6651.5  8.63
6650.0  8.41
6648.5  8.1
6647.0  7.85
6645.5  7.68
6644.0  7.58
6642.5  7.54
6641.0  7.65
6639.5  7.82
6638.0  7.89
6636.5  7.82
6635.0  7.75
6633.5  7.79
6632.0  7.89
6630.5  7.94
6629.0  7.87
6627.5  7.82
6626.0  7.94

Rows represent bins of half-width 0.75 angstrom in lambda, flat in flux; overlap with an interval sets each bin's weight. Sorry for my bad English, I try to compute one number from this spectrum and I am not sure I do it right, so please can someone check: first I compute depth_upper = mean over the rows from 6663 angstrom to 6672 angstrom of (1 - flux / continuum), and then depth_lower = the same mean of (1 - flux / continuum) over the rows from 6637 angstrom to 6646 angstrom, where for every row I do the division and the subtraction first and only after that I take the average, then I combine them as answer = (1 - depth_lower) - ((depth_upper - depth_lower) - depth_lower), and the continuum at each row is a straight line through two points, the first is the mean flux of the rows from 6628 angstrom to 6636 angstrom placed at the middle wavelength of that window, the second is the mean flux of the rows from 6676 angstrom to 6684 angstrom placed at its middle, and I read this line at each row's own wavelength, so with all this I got 1.00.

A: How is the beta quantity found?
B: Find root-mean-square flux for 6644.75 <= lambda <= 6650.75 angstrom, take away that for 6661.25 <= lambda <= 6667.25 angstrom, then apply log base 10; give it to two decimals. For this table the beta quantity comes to -0.32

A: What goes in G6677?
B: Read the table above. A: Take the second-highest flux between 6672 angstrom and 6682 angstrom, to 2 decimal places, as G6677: 7.93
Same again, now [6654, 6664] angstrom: 8.36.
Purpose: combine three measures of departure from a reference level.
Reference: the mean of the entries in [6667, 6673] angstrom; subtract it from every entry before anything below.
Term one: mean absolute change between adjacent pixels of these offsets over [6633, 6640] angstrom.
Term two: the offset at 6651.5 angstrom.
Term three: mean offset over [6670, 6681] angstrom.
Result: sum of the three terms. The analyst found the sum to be 0.9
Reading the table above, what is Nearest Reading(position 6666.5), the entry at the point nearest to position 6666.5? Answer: 7.65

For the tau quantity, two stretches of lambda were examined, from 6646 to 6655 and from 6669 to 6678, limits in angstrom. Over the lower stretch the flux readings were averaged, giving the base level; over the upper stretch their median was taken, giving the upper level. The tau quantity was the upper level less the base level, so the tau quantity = -0.5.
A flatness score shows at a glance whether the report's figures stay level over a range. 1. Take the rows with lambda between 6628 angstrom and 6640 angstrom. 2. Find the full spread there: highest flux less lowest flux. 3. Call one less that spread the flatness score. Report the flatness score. 0.8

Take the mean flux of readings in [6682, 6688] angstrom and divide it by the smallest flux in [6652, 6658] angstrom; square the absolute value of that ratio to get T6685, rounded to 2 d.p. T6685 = 0.93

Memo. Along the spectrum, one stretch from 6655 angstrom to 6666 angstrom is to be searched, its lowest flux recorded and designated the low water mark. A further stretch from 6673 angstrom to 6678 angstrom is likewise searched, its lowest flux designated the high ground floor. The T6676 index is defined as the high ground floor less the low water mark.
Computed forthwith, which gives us 0.4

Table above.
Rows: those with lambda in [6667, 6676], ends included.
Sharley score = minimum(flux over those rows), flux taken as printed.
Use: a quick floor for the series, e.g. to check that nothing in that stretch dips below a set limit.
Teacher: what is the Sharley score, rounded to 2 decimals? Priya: 7.79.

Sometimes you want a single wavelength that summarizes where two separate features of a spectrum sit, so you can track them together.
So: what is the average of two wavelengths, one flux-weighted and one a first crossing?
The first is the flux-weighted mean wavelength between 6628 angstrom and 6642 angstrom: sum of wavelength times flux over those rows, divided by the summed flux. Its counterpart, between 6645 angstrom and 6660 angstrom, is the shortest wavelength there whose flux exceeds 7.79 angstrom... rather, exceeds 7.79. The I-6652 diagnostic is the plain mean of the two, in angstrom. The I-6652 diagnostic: 6641.0 angstrom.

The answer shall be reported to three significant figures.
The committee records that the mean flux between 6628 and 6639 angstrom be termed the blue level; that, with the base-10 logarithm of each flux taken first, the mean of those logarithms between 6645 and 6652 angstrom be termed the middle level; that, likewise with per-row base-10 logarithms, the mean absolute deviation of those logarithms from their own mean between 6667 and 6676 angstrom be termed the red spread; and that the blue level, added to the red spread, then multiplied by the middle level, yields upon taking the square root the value 2.67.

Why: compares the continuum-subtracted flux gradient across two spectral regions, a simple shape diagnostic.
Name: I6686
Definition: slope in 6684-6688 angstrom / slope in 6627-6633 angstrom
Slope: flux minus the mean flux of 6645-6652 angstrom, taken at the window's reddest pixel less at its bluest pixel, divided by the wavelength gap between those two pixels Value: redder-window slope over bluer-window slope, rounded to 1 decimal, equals 1.9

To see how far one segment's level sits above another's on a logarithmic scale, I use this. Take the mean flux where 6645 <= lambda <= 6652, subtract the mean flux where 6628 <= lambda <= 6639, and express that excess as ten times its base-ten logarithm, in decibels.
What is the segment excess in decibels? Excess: -5.5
